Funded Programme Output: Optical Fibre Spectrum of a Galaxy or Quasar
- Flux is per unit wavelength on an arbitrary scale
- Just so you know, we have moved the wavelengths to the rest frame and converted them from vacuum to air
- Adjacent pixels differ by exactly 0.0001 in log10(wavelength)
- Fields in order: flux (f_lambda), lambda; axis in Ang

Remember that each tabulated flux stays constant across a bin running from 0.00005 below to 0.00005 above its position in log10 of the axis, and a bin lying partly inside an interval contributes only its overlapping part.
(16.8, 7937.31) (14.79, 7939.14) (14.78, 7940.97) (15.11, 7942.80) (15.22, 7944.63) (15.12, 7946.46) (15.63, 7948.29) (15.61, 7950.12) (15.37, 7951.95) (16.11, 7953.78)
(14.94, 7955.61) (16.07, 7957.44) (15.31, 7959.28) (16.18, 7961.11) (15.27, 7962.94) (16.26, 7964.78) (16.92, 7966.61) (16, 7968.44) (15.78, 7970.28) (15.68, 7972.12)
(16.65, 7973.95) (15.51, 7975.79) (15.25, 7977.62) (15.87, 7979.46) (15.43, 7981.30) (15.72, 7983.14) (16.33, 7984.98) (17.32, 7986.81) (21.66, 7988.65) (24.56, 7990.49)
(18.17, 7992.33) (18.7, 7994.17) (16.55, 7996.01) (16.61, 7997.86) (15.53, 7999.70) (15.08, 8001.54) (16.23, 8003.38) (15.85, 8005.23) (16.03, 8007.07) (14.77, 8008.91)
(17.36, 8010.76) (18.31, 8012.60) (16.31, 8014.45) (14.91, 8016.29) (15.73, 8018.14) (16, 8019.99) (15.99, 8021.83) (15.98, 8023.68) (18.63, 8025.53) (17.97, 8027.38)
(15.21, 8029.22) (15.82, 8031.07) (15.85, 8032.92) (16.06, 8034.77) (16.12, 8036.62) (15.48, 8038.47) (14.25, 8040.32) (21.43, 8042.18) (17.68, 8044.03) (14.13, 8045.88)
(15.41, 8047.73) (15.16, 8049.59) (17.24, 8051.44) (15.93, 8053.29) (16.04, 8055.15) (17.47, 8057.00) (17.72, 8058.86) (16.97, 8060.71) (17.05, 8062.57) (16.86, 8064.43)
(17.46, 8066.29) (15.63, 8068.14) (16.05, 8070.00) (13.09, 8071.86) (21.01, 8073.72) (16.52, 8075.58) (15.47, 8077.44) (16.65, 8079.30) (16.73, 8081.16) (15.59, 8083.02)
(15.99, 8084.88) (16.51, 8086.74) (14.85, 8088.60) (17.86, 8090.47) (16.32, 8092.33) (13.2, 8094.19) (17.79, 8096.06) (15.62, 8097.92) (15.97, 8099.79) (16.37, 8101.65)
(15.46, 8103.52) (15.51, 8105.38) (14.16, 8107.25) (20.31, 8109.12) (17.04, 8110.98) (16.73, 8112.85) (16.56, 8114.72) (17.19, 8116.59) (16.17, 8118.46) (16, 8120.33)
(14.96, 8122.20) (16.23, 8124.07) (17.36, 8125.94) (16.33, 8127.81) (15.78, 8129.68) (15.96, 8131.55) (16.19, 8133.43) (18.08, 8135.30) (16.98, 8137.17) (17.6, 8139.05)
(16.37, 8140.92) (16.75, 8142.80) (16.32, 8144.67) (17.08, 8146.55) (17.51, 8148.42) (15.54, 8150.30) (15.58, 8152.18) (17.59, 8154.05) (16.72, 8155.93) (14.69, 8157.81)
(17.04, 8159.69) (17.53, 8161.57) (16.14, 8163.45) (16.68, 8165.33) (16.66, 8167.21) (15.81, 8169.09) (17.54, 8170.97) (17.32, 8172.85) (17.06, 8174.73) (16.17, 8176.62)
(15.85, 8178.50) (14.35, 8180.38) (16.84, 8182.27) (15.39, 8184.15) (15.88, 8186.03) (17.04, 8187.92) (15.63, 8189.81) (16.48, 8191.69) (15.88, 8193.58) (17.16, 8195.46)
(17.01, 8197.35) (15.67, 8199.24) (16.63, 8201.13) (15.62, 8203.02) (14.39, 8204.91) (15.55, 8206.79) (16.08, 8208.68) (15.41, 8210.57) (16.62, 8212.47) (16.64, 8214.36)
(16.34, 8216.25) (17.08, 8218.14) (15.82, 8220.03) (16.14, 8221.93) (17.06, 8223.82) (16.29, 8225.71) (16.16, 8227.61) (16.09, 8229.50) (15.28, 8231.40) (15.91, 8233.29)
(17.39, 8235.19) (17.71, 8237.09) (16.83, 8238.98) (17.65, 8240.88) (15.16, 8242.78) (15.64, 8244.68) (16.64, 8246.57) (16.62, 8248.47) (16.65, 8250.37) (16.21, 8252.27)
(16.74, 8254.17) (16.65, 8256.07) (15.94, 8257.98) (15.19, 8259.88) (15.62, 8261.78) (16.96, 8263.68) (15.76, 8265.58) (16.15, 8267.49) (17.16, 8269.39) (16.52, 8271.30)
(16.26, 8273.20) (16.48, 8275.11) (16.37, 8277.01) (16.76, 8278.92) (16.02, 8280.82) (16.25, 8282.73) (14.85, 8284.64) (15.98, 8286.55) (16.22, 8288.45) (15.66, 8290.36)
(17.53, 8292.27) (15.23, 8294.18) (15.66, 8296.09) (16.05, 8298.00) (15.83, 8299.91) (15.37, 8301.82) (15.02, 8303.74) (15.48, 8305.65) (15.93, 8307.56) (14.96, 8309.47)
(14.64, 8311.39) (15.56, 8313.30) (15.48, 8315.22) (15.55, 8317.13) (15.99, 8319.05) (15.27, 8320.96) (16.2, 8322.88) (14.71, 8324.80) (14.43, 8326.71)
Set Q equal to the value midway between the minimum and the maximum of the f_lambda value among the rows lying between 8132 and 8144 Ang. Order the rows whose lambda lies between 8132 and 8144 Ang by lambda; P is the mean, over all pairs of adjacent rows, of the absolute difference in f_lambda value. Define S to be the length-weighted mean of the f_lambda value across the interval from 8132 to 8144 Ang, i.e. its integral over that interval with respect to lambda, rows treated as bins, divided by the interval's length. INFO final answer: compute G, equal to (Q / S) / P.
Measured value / 1.0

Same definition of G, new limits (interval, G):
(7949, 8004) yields 1.0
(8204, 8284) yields 1.5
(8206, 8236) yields 1.5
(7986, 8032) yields 0.8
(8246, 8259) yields 3.3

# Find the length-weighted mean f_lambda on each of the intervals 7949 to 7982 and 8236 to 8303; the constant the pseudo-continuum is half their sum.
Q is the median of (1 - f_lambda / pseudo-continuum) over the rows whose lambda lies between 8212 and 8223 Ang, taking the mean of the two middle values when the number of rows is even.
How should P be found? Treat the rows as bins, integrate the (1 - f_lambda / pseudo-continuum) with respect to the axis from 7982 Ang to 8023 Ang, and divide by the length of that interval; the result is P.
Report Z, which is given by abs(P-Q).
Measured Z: 0.031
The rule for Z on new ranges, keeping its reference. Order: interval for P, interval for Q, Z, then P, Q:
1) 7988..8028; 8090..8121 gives 0.048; -0.068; -0.019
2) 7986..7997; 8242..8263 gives 0.205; -0.217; -0.012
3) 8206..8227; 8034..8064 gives 0.012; -0.017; -0.005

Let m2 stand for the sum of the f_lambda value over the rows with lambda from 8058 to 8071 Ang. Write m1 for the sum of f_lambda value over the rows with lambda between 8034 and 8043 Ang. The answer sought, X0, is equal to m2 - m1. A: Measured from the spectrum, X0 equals 34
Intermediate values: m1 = 83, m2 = 118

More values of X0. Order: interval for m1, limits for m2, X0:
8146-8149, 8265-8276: 64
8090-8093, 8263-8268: 15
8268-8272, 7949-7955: 13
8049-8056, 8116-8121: -15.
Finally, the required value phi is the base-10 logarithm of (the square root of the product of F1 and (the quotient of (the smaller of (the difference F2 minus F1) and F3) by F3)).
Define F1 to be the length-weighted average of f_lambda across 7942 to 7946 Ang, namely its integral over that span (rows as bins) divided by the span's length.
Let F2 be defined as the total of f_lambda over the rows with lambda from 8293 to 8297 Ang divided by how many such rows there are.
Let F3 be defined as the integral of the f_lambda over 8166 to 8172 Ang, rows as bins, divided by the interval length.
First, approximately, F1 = 15.2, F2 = 15.4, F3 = 16.7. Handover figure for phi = -0.3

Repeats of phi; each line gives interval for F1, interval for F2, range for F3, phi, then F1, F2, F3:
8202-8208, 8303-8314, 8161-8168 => -1.3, 15.3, 15.3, 16.7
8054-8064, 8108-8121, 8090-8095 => -0.4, 17.0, 17.1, 15.7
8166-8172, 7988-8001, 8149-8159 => 0.2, 16.7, 18.8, 16.1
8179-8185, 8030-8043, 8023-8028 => -0.1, 15.6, 16.4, 17.6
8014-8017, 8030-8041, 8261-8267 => -0.9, 15.6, 15.6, 16.1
